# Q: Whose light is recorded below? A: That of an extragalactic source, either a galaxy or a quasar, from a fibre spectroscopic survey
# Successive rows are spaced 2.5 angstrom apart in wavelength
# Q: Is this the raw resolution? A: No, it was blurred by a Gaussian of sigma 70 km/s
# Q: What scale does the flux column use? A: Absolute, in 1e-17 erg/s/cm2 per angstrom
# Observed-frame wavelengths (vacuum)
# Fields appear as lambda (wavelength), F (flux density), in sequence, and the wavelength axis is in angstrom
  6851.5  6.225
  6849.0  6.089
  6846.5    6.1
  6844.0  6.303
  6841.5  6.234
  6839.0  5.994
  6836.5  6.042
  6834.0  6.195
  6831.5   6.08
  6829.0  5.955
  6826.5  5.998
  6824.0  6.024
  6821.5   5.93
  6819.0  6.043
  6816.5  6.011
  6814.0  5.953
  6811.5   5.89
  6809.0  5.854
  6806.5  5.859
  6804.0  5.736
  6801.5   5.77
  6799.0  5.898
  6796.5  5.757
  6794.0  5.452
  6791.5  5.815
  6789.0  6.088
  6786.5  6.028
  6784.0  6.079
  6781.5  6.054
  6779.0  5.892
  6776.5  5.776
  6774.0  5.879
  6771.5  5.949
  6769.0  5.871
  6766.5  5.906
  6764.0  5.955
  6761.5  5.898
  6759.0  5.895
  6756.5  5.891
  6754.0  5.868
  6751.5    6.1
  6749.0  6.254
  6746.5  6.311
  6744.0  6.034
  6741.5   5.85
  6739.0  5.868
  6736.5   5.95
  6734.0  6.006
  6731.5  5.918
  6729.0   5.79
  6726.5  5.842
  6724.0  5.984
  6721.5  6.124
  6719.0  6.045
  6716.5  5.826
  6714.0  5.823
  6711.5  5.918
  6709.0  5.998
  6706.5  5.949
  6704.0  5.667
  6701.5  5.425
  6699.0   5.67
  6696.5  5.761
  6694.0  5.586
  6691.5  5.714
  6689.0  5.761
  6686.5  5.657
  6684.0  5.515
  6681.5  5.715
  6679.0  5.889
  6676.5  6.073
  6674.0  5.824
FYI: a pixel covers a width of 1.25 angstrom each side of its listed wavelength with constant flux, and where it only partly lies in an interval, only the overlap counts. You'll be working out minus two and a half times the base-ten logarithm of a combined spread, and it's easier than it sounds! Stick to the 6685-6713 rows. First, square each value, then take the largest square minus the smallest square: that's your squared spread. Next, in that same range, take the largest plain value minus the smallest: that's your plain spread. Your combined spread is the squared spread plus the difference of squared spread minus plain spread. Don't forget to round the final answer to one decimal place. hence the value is -2.7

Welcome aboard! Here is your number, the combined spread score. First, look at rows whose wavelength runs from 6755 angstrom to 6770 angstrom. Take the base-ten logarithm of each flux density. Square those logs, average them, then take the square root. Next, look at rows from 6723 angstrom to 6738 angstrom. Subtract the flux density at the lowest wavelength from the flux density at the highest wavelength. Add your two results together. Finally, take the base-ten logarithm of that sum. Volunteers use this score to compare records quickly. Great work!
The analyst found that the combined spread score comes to -0.13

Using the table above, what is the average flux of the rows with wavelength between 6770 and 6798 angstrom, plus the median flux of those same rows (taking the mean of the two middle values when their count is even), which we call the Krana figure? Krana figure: 11.8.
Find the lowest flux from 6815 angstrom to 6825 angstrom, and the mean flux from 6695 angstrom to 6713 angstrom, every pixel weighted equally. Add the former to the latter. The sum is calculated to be 11.7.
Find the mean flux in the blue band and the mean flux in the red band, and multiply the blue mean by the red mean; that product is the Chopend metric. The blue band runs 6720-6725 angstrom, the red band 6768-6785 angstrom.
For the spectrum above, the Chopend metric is 35.9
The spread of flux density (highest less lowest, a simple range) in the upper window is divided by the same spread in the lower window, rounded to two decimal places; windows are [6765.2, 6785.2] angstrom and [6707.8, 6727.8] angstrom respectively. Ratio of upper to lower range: 1.01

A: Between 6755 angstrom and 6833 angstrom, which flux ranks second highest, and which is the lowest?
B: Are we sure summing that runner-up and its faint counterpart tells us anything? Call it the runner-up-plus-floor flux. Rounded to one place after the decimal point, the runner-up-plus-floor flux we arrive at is 11.5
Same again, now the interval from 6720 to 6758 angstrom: 12.0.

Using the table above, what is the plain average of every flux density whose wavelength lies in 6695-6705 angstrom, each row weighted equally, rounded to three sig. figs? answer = 5.63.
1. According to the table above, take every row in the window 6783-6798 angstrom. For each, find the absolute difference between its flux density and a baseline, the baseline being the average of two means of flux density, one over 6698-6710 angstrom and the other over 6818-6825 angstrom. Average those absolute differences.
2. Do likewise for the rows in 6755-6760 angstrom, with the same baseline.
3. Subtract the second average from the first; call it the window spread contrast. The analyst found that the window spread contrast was 0.17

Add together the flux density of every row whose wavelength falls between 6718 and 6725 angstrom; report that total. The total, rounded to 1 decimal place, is 18.2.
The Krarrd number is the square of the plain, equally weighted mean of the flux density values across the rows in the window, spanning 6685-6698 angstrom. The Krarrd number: 32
